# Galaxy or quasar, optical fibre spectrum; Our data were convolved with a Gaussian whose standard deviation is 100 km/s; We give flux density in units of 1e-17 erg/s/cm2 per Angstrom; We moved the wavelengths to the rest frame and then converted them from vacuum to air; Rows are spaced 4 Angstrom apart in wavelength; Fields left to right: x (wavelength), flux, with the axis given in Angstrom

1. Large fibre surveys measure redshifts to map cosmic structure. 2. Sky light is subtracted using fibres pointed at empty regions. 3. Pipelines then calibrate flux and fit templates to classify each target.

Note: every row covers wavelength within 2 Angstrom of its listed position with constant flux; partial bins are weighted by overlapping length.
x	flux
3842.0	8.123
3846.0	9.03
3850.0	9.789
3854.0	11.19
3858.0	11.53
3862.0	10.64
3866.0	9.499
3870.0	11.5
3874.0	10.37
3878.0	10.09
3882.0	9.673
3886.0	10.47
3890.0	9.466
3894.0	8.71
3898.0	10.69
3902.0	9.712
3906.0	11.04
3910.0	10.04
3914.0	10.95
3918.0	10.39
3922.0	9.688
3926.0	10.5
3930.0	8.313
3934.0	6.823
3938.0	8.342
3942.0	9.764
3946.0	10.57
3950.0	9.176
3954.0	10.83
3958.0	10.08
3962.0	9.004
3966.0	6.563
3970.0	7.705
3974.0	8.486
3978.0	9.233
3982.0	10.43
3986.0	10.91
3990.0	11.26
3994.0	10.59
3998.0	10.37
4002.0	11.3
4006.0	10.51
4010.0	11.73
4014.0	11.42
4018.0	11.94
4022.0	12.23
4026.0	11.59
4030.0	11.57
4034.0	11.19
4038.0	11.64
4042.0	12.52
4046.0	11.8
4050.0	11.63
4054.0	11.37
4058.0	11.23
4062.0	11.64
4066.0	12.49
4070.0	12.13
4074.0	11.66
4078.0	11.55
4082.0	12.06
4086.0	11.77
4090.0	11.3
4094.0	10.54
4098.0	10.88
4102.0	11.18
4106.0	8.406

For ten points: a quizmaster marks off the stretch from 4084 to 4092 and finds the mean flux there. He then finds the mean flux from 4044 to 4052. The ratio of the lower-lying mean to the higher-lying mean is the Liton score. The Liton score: 1.02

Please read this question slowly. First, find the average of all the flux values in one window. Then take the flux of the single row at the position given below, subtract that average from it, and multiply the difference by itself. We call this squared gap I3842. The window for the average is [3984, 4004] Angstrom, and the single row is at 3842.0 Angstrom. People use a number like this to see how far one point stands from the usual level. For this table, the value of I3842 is 7.6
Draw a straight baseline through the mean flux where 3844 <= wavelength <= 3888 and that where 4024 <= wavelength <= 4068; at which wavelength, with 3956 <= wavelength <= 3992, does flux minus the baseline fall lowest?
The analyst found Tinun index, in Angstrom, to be 3966.0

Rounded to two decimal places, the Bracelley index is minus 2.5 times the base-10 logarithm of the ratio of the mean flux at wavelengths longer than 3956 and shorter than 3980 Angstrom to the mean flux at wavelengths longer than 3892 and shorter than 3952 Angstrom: 0.14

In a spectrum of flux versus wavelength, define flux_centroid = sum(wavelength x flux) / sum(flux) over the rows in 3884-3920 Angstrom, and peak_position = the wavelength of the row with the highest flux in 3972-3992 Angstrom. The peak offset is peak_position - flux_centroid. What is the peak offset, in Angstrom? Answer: 87.7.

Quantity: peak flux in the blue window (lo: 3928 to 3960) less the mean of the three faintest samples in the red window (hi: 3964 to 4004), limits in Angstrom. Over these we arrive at 3.2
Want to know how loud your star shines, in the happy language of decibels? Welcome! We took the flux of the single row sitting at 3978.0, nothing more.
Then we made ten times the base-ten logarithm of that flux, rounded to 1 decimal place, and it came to 9.7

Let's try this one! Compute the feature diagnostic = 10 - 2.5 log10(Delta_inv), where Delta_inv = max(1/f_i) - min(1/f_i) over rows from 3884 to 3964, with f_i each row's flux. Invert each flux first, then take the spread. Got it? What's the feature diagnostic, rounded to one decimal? 13.1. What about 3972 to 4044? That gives 13.6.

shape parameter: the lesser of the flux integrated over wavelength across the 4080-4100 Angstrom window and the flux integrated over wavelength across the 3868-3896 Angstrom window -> 226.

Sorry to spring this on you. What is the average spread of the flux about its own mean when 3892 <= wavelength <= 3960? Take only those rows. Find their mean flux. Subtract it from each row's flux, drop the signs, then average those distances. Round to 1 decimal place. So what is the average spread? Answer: 0.9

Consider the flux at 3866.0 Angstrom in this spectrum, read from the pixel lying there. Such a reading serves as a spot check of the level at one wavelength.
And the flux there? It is 9.499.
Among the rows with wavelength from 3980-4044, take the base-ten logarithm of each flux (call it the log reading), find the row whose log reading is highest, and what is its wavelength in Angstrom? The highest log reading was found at 4042.0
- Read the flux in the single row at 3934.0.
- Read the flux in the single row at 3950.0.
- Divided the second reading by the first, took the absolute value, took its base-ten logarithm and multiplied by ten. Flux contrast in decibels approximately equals 1.3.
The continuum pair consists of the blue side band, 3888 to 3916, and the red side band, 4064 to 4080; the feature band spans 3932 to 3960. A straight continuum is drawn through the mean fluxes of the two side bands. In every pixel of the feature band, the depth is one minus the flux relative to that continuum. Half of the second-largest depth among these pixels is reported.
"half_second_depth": 0.10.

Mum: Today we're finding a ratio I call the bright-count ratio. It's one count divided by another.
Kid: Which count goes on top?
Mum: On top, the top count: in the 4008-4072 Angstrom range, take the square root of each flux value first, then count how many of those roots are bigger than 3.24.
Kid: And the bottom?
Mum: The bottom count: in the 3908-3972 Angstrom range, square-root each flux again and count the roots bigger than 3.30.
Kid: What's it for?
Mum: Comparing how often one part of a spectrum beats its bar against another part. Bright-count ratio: 16.0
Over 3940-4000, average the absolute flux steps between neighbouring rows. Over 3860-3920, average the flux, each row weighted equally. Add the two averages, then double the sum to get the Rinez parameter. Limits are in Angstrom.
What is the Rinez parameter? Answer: 22.4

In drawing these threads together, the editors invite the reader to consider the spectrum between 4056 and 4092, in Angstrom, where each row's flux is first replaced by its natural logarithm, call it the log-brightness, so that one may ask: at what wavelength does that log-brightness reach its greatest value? 4066.0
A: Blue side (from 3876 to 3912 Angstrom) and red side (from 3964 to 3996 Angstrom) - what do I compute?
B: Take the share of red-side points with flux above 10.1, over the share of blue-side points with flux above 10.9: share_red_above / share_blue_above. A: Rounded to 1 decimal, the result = 4.5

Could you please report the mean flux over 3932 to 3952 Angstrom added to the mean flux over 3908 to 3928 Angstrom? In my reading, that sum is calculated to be 19.2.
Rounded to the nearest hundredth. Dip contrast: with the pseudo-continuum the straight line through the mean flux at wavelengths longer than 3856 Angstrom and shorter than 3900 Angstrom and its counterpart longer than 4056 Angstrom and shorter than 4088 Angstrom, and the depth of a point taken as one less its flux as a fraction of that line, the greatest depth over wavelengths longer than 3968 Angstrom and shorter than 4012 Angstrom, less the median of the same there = 0.24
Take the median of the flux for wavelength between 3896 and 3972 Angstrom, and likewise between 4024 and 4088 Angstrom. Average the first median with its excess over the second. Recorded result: 3.9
